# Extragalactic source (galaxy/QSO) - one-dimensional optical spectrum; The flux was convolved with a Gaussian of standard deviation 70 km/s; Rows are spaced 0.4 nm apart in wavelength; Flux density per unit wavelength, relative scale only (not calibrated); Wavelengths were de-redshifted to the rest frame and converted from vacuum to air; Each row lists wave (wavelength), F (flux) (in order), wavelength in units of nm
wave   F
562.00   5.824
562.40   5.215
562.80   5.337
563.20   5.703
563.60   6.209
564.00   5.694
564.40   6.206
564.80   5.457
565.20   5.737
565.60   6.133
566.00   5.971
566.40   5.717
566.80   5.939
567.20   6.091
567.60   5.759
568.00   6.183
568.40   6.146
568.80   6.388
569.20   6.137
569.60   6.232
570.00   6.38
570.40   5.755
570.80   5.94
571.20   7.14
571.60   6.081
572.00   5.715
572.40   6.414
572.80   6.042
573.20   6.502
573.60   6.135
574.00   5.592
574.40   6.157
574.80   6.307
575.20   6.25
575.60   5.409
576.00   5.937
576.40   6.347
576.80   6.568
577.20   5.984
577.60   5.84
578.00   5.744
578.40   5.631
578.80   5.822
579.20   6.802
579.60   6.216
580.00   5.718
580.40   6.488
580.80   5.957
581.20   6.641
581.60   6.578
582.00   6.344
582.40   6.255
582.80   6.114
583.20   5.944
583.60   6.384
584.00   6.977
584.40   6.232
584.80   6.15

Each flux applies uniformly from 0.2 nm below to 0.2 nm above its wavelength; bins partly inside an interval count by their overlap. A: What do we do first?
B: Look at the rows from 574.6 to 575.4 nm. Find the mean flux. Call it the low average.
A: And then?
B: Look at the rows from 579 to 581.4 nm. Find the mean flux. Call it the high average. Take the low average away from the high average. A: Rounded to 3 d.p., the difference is 0.025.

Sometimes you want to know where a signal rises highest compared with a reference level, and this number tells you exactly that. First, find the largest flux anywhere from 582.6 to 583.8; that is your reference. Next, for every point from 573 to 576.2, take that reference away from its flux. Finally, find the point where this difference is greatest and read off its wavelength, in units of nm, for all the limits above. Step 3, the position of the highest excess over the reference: 573.20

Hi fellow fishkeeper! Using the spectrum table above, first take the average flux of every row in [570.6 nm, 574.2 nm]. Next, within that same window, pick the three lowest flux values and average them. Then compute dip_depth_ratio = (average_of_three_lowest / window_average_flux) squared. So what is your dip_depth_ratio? 0.867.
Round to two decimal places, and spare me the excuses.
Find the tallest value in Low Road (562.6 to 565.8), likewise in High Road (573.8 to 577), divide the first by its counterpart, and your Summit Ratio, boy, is 0.95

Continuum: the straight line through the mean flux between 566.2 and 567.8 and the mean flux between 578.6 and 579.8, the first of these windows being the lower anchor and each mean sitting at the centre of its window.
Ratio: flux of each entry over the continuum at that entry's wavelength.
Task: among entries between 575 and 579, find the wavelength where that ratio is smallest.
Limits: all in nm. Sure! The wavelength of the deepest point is 575.60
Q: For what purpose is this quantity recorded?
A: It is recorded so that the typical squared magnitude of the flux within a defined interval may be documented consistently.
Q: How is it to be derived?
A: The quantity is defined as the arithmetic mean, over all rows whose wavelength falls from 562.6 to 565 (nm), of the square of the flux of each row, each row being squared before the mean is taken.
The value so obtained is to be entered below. 33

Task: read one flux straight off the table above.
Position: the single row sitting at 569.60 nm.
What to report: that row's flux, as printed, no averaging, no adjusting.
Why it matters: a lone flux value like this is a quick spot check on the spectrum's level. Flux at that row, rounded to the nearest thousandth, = 6.232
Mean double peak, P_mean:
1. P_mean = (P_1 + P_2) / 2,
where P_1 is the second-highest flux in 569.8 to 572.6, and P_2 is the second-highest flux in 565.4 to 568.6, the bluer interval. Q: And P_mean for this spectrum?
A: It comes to 6.28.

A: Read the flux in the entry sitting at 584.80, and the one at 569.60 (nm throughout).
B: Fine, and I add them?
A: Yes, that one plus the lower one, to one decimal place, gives 12.4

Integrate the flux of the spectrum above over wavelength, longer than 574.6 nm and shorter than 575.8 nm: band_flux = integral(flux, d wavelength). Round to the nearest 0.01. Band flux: 7.19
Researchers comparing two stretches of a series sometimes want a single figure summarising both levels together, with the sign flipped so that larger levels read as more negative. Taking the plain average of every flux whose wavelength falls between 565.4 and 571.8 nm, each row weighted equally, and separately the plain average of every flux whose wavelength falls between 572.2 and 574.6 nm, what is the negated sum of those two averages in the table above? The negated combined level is -12.3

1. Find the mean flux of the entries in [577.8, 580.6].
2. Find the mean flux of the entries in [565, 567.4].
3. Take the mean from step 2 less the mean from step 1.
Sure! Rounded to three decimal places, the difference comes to -0.129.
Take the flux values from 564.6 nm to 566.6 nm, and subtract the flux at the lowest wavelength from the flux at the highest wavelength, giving 0.26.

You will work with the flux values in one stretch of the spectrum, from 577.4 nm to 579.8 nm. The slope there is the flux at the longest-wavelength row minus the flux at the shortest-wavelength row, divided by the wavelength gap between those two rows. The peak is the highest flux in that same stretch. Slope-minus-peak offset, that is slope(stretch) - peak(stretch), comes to -6.61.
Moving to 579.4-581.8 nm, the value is -6.46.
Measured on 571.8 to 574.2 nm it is -6.56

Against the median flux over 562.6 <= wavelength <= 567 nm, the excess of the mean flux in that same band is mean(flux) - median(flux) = 0.091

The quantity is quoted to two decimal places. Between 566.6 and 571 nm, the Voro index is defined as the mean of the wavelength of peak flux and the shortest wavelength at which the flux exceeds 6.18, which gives 568.40 nm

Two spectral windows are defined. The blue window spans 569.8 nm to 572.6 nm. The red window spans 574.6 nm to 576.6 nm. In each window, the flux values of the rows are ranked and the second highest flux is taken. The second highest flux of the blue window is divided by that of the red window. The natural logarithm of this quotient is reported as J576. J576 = 0.02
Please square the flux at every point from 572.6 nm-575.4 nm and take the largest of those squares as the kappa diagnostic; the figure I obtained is 42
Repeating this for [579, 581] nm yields 46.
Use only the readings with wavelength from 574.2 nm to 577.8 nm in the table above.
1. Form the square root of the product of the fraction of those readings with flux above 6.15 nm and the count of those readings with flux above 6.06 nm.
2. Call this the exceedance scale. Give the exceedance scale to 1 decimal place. 1.7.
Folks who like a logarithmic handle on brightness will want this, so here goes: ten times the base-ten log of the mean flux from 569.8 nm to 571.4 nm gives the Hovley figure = 8.00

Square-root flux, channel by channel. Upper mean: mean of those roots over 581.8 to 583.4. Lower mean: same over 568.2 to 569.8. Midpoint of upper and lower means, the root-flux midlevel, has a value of 2.49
